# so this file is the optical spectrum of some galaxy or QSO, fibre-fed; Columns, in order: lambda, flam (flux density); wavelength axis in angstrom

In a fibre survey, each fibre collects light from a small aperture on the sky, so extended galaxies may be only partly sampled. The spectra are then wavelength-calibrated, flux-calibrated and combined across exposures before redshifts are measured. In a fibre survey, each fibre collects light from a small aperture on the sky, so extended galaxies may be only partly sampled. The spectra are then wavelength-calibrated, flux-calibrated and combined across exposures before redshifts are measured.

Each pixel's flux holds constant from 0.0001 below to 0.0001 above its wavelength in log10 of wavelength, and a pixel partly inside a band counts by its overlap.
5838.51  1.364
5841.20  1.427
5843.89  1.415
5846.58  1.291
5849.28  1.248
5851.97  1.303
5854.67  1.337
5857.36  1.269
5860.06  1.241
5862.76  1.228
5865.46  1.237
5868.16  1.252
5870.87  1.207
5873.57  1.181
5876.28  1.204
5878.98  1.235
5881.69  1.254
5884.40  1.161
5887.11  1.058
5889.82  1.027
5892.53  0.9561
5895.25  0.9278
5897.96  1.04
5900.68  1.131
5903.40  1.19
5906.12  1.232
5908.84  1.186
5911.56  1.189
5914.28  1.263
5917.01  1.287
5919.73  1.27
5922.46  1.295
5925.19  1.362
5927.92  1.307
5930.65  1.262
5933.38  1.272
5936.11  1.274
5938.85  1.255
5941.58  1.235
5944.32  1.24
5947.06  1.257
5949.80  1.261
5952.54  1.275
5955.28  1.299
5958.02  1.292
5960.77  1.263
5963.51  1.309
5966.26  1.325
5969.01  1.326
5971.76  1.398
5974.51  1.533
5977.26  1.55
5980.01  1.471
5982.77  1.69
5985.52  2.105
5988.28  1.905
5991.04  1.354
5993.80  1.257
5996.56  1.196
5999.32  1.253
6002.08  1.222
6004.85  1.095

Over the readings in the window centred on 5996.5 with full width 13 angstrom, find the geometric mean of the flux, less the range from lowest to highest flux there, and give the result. 1.097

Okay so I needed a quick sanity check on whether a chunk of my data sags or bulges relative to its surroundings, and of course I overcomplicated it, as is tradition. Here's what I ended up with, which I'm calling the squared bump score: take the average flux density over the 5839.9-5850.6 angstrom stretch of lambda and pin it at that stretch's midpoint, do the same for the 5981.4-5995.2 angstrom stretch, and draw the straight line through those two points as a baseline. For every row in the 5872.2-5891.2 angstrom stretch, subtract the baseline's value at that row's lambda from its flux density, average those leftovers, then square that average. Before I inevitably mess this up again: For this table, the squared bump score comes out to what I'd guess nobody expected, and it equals 0.071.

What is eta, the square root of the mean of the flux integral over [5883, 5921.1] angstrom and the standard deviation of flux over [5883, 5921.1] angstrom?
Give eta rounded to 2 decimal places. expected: 4.66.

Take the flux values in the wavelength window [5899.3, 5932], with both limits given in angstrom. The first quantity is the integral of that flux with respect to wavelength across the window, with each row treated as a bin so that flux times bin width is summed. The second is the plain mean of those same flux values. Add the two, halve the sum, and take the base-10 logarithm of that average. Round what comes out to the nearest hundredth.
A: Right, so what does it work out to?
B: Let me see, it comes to 1.32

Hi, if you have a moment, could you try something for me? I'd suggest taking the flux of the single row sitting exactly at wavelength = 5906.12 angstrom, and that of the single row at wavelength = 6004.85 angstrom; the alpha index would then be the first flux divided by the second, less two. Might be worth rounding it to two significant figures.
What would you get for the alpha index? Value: -0.87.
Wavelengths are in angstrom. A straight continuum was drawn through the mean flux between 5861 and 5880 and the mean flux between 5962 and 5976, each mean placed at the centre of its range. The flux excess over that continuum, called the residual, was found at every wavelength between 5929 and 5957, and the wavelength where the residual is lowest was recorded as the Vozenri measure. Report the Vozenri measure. 5941.58 angstrom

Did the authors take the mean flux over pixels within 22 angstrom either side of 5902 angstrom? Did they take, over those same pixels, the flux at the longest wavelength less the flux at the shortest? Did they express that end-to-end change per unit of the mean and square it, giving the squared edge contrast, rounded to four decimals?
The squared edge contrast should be 0.0013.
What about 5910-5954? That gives 0.0046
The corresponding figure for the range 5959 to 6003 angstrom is 0.0008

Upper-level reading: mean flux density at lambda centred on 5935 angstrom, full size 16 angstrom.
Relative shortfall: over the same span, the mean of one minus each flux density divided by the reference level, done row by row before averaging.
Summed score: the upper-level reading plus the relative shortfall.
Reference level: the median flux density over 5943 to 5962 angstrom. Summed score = 1.26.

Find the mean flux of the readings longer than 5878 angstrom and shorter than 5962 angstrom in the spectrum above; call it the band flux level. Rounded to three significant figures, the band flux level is 1.21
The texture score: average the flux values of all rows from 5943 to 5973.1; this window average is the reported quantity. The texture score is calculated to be 1.29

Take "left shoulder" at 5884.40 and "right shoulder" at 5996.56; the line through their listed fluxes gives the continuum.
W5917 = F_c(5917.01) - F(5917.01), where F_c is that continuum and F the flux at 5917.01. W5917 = -0.116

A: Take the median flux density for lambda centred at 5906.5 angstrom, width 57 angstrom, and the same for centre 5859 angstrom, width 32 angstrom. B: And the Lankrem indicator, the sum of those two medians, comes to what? 2.48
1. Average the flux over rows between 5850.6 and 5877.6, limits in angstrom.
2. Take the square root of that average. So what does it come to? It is 1.12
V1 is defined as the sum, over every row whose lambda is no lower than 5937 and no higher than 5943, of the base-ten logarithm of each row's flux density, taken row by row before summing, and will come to 0.190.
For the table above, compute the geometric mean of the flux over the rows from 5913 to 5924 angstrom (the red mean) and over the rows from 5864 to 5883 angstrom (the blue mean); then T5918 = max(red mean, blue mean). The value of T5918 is 1.28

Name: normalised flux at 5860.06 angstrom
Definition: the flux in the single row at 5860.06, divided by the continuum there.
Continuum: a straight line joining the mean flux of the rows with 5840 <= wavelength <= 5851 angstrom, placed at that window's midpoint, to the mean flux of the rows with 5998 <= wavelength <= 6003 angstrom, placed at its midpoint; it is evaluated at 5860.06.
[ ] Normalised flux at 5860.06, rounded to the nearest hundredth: 0.93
